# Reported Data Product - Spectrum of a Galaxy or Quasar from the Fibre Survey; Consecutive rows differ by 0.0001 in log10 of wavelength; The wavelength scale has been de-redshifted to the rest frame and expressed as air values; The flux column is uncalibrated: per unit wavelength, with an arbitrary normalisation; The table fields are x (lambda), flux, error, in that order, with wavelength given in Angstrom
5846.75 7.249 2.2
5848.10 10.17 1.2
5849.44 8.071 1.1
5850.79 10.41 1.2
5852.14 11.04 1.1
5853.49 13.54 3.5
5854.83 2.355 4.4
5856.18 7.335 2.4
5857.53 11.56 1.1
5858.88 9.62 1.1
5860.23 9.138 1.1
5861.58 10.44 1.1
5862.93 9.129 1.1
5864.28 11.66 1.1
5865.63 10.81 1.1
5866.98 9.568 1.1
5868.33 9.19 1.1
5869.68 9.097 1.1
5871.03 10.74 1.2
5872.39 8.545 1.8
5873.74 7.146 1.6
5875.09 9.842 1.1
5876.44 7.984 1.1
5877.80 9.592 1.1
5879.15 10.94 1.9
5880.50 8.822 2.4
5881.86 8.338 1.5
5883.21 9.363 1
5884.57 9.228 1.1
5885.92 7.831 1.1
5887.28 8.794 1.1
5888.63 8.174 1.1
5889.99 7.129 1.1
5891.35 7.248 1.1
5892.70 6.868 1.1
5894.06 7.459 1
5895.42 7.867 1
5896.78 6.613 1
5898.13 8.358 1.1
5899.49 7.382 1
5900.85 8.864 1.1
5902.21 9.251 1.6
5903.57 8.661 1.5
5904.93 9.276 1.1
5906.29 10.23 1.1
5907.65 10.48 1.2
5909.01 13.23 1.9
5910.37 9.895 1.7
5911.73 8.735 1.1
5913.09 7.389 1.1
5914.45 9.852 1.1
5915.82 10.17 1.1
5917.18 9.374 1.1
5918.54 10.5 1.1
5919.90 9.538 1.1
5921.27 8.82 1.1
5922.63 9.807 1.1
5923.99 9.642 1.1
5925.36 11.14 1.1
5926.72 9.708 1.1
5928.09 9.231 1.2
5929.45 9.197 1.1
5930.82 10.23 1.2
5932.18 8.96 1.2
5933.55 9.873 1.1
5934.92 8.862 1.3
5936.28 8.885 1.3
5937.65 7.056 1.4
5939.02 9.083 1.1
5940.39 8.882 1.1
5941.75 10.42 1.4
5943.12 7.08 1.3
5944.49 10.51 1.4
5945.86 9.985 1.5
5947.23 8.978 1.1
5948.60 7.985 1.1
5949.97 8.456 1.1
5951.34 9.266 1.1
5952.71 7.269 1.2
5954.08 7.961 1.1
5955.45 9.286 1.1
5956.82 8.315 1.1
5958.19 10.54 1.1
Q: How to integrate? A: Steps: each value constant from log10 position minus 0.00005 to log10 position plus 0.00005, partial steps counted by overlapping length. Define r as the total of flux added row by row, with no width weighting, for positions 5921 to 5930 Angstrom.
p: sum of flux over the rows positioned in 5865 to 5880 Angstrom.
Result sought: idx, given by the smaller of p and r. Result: 68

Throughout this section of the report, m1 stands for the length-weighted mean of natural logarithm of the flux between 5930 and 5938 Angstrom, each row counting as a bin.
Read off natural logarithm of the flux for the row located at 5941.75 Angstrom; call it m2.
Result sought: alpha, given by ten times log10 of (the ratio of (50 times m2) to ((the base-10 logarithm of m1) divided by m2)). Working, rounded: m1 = 2.20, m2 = 2.34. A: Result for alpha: 29.0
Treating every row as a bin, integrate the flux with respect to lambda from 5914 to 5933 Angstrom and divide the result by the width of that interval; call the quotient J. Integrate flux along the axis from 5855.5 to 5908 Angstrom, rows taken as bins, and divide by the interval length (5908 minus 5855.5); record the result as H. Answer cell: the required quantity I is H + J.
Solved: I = 18.6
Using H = 8.9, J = 9.72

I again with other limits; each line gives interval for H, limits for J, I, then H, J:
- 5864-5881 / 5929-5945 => 18.6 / 9.5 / 9.07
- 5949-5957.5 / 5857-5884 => 18.0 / 8.4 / 9.56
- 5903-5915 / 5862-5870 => 19.7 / 9.8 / 9.97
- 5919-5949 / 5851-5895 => 18.3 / 9.3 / 9.02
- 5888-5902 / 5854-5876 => 16.8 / 7.6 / 9.16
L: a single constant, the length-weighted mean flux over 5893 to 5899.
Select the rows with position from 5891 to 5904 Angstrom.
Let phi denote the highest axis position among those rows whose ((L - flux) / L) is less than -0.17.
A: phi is 5902.21 Angstrom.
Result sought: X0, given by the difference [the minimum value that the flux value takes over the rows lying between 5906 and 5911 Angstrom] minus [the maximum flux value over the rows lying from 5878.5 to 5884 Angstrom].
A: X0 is -1.0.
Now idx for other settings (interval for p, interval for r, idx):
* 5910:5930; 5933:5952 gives 125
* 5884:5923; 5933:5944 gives 70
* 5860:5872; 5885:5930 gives 90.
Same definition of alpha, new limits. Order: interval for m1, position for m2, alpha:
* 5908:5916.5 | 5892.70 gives 27.2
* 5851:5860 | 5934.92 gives 28.6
